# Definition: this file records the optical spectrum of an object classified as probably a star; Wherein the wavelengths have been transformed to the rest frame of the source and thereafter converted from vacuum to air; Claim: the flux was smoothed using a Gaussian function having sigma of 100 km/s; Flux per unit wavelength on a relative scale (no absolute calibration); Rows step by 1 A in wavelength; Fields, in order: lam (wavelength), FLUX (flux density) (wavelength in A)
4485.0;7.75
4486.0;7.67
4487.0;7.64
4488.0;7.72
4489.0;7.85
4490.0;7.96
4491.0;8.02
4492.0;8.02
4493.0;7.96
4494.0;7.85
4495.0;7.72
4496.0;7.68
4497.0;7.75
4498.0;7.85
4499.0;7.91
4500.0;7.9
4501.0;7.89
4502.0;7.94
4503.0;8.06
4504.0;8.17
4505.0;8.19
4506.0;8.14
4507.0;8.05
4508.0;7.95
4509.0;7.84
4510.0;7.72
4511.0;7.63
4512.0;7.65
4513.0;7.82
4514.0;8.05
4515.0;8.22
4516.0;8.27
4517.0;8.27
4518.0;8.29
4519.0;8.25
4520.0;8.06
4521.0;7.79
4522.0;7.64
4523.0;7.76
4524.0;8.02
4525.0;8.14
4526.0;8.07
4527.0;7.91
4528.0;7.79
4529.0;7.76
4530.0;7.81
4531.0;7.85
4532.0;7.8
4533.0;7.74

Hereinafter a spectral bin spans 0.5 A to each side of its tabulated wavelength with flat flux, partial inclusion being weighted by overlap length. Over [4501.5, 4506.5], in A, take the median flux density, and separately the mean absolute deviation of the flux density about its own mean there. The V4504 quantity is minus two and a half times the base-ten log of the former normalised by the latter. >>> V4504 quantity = -5.0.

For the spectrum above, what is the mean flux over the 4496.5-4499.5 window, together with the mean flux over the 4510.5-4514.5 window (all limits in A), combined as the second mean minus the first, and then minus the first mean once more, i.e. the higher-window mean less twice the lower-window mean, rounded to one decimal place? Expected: -7.9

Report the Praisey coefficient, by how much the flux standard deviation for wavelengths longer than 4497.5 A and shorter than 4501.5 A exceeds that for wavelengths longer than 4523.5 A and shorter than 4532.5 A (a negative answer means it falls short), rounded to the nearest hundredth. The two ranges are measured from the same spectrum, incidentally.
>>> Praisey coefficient -0.11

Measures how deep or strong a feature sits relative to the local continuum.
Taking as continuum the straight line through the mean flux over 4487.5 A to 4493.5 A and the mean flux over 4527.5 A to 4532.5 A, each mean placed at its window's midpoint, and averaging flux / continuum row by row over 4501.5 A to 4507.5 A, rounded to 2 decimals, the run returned 1.03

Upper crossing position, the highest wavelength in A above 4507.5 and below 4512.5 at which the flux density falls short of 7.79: 4512.0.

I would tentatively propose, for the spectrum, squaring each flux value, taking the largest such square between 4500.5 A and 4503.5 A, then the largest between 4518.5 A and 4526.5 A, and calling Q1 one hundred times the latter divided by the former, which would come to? 105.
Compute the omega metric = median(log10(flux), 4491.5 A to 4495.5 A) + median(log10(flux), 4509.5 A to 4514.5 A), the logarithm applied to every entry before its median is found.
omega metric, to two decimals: 1.79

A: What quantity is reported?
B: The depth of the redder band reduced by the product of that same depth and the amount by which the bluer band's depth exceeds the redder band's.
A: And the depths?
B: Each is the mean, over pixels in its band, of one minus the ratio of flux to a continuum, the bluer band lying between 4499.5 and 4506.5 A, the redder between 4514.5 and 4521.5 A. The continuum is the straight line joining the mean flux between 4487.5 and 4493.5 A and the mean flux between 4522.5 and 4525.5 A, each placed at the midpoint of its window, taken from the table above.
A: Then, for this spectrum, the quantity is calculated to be -0.02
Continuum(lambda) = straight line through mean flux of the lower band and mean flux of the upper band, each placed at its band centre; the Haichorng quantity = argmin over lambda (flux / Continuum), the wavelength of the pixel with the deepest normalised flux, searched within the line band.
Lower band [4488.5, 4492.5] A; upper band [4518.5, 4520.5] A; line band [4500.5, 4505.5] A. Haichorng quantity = 4501.0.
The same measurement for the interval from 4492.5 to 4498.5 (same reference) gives 4496.0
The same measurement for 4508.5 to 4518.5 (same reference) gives 4511.0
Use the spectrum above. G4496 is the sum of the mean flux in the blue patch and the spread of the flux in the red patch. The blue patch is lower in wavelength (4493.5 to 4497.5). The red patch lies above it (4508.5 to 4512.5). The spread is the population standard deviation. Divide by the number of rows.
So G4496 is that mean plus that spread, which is 7.8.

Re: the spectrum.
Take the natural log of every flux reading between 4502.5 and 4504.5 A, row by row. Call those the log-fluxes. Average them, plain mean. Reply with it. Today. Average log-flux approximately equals 2.09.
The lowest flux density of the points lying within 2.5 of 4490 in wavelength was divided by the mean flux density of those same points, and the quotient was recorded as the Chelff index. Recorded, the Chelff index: 0.975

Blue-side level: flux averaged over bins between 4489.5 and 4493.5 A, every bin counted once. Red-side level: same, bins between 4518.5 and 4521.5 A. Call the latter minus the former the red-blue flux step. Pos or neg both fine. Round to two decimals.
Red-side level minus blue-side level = 0.04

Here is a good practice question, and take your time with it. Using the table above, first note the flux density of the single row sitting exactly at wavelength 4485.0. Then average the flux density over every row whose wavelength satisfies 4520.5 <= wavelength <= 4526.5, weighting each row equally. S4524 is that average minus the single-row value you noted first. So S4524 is 0.15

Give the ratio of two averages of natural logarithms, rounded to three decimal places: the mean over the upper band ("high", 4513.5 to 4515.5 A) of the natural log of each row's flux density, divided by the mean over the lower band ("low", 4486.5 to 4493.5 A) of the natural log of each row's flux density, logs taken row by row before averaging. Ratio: 1.015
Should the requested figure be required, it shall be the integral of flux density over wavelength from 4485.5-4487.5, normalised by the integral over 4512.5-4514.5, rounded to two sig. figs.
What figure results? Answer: 0.96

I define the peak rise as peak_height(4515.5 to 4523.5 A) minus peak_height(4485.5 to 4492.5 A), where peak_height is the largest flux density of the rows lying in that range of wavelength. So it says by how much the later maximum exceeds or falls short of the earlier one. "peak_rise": 0.27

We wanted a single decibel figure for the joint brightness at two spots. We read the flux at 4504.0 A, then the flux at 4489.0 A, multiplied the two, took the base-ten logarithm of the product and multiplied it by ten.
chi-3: 18.07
